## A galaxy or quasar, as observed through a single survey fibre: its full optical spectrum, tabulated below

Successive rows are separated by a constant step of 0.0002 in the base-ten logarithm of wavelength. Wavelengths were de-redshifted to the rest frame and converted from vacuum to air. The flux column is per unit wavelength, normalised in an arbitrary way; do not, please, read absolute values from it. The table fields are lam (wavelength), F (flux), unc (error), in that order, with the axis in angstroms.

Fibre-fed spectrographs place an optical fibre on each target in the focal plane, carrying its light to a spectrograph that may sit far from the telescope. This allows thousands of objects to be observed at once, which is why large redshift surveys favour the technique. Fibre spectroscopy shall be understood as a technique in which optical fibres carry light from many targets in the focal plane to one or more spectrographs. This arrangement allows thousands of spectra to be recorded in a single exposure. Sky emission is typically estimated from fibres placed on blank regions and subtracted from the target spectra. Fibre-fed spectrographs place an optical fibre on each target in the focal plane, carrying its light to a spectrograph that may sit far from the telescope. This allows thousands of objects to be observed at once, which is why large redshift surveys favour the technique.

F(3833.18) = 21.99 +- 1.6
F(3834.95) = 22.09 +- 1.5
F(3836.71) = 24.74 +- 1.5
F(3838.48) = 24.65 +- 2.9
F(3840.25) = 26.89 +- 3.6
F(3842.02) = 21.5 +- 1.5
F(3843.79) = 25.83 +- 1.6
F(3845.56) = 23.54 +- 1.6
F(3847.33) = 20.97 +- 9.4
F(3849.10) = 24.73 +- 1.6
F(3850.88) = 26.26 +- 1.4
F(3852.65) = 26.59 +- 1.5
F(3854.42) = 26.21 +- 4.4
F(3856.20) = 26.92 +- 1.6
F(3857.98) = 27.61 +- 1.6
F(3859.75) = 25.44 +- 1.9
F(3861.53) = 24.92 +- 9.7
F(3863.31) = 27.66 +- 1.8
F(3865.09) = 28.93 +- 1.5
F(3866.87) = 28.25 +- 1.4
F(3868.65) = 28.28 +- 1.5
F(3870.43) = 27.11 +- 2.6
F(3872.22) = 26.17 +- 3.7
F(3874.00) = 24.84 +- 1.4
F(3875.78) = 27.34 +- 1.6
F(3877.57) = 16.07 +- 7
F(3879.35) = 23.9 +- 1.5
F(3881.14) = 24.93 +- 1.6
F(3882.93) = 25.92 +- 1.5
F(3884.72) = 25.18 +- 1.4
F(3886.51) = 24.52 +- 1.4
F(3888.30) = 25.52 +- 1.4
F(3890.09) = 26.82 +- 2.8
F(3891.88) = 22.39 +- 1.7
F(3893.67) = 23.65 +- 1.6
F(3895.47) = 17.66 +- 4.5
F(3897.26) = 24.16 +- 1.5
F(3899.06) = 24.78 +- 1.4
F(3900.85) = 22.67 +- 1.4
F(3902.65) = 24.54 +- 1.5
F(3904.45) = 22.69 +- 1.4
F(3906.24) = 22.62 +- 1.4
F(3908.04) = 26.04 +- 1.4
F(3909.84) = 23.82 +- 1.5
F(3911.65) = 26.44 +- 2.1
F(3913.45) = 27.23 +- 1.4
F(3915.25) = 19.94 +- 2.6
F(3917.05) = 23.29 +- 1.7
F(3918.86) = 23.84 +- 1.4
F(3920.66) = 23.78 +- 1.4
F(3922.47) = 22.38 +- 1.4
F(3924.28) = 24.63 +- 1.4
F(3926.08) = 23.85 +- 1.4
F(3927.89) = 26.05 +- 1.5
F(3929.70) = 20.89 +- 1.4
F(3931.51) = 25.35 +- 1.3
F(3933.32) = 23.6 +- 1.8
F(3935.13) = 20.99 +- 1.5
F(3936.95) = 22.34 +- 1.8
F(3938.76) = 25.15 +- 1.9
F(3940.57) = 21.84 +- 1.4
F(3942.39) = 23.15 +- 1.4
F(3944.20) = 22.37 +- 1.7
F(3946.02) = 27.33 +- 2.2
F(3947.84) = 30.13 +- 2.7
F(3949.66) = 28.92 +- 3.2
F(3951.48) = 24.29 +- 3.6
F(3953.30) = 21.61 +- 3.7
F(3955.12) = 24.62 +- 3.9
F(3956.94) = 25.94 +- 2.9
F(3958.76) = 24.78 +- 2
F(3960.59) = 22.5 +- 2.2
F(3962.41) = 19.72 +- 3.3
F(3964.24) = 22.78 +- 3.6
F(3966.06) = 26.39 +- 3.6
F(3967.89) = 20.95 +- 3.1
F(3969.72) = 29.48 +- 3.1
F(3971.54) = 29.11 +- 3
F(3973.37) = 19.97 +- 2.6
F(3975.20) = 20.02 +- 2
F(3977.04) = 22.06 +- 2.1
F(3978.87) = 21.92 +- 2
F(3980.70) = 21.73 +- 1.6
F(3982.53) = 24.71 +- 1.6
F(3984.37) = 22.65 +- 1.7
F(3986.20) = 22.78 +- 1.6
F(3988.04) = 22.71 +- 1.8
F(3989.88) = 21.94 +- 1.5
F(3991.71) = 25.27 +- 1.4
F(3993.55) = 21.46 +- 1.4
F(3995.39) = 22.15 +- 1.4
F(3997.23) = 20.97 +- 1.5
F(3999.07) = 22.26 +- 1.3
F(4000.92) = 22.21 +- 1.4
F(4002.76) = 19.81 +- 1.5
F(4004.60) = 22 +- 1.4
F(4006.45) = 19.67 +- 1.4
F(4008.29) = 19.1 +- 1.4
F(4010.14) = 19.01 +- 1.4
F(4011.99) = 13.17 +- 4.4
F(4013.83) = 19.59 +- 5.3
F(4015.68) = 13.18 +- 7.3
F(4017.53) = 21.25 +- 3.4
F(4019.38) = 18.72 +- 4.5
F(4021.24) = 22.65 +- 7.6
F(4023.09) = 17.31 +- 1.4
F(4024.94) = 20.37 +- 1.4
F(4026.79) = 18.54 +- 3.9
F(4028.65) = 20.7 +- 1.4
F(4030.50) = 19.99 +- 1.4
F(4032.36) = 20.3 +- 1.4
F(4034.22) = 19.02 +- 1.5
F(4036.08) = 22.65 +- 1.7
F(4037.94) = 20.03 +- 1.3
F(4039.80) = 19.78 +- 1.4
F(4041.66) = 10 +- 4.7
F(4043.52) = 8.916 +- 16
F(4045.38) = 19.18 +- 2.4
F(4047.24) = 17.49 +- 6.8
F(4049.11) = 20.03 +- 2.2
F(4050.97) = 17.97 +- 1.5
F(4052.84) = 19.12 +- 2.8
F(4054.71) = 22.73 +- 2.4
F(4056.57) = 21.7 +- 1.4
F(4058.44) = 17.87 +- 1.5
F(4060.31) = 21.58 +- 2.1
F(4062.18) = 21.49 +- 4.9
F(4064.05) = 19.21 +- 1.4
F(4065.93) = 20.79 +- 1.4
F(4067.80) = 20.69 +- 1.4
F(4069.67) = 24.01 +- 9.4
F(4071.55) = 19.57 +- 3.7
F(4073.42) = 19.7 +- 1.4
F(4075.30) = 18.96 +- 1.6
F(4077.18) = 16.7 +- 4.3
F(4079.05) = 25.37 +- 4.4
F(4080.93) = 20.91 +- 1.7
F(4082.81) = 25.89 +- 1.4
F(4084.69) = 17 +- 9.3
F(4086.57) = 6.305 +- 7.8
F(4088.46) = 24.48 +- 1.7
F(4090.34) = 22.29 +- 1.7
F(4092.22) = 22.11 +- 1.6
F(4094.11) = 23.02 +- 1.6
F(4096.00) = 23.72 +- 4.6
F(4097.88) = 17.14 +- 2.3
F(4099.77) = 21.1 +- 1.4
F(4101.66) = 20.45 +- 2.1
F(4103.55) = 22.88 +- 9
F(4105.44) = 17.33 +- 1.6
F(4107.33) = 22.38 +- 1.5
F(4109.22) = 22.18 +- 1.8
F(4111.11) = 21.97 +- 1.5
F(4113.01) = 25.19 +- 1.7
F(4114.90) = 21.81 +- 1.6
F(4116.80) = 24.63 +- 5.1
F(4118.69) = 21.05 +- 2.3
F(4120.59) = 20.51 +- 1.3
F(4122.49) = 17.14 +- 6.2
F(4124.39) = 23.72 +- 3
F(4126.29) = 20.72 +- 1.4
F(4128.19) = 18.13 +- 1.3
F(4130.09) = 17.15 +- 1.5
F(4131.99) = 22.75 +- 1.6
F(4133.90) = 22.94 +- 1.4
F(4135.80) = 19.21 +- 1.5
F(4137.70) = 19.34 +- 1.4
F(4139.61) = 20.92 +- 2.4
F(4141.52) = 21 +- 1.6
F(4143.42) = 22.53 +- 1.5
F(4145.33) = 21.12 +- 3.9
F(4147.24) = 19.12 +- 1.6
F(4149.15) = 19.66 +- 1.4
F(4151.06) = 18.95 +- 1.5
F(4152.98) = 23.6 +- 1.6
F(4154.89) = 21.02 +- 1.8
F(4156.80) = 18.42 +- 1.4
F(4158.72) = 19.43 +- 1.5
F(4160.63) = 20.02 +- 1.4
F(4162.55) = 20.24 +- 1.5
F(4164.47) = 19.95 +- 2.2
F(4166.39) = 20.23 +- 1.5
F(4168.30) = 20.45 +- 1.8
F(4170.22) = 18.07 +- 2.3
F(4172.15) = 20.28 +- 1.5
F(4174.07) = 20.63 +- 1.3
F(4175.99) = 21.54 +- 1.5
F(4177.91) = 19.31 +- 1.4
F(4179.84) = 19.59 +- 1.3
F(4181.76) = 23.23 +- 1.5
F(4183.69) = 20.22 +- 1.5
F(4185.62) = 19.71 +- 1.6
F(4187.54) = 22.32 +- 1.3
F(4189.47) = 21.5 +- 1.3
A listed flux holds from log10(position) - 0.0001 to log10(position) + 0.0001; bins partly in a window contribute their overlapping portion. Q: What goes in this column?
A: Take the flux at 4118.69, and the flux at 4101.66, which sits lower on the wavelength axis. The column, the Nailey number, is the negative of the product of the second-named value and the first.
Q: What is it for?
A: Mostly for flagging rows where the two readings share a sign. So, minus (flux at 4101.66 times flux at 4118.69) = -430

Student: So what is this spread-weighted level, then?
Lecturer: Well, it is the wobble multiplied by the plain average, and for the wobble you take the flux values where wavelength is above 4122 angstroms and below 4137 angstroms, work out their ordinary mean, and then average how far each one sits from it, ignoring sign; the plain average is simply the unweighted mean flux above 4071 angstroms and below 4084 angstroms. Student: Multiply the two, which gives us 49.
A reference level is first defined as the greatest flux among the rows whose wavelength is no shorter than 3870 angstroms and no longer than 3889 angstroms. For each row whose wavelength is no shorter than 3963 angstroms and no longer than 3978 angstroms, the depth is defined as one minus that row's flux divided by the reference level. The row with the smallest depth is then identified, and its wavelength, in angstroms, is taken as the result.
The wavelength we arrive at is 3969.72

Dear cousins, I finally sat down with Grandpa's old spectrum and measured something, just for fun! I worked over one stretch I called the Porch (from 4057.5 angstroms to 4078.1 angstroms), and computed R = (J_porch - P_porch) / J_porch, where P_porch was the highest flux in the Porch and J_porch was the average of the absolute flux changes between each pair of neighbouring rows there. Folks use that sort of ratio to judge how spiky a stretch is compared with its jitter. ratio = -12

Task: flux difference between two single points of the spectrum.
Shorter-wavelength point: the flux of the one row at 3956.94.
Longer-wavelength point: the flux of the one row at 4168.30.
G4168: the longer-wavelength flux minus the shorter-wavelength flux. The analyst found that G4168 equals -5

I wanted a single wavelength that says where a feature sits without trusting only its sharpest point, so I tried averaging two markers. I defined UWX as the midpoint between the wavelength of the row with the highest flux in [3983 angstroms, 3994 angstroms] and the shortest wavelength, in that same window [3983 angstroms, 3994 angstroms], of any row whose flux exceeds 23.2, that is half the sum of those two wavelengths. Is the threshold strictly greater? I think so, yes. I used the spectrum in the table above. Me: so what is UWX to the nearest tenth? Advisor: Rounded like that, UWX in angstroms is 3991.7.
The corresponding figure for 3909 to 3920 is 3911.6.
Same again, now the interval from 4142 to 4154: 4153.0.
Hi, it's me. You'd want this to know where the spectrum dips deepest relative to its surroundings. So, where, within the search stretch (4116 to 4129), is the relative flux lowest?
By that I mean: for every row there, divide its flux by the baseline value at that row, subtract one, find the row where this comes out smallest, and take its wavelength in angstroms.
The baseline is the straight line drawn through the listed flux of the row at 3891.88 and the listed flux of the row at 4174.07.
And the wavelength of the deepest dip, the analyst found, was 4122.49 angstroms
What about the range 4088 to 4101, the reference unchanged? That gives 4097.88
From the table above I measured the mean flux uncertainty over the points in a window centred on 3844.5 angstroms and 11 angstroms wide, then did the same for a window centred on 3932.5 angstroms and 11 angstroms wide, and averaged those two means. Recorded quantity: 2.4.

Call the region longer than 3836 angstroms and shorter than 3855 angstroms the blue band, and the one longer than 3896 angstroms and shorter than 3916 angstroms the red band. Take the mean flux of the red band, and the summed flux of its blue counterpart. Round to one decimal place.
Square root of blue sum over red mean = 3.4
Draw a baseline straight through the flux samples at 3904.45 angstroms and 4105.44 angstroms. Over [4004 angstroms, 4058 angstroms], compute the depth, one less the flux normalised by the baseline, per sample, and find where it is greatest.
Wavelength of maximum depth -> 4043.52 angstroms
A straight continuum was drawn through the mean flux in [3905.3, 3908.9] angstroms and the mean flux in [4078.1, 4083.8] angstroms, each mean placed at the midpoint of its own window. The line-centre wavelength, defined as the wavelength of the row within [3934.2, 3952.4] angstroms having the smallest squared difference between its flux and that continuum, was 3951.48 angstroms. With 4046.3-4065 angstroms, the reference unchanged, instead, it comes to 4054.71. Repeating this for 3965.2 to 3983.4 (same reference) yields 3982.53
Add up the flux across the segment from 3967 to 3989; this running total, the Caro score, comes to 278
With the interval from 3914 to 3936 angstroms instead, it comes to 279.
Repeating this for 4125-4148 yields 245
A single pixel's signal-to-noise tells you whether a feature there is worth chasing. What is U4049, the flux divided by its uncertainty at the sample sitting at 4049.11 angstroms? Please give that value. 9.1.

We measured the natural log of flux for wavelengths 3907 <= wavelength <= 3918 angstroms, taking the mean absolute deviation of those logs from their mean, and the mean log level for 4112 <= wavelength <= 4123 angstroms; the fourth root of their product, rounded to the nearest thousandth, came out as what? 0.721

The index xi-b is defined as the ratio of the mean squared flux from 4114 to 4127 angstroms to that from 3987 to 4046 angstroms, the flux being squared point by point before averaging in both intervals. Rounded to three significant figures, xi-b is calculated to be 1.18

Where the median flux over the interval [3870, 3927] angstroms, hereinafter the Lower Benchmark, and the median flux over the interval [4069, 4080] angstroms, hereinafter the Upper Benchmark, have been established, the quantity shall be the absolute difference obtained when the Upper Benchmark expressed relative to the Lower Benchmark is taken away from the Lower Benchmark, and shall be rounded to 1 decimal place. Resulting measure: 23.5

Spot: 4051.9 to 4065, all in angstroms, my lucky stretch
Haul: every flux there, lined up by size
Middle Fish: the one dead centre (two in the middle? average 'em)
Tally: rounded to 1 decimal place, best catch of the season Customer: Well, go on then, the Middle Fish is 21.5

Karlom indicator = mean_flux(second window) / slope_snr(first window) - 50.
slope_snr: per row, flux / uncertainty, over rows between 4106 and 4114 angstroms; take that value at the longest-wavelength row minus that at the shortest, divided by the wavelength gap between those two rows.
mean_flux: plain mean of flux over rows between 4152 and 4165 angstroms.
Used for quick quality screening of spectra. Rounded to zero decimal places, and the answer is -1181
